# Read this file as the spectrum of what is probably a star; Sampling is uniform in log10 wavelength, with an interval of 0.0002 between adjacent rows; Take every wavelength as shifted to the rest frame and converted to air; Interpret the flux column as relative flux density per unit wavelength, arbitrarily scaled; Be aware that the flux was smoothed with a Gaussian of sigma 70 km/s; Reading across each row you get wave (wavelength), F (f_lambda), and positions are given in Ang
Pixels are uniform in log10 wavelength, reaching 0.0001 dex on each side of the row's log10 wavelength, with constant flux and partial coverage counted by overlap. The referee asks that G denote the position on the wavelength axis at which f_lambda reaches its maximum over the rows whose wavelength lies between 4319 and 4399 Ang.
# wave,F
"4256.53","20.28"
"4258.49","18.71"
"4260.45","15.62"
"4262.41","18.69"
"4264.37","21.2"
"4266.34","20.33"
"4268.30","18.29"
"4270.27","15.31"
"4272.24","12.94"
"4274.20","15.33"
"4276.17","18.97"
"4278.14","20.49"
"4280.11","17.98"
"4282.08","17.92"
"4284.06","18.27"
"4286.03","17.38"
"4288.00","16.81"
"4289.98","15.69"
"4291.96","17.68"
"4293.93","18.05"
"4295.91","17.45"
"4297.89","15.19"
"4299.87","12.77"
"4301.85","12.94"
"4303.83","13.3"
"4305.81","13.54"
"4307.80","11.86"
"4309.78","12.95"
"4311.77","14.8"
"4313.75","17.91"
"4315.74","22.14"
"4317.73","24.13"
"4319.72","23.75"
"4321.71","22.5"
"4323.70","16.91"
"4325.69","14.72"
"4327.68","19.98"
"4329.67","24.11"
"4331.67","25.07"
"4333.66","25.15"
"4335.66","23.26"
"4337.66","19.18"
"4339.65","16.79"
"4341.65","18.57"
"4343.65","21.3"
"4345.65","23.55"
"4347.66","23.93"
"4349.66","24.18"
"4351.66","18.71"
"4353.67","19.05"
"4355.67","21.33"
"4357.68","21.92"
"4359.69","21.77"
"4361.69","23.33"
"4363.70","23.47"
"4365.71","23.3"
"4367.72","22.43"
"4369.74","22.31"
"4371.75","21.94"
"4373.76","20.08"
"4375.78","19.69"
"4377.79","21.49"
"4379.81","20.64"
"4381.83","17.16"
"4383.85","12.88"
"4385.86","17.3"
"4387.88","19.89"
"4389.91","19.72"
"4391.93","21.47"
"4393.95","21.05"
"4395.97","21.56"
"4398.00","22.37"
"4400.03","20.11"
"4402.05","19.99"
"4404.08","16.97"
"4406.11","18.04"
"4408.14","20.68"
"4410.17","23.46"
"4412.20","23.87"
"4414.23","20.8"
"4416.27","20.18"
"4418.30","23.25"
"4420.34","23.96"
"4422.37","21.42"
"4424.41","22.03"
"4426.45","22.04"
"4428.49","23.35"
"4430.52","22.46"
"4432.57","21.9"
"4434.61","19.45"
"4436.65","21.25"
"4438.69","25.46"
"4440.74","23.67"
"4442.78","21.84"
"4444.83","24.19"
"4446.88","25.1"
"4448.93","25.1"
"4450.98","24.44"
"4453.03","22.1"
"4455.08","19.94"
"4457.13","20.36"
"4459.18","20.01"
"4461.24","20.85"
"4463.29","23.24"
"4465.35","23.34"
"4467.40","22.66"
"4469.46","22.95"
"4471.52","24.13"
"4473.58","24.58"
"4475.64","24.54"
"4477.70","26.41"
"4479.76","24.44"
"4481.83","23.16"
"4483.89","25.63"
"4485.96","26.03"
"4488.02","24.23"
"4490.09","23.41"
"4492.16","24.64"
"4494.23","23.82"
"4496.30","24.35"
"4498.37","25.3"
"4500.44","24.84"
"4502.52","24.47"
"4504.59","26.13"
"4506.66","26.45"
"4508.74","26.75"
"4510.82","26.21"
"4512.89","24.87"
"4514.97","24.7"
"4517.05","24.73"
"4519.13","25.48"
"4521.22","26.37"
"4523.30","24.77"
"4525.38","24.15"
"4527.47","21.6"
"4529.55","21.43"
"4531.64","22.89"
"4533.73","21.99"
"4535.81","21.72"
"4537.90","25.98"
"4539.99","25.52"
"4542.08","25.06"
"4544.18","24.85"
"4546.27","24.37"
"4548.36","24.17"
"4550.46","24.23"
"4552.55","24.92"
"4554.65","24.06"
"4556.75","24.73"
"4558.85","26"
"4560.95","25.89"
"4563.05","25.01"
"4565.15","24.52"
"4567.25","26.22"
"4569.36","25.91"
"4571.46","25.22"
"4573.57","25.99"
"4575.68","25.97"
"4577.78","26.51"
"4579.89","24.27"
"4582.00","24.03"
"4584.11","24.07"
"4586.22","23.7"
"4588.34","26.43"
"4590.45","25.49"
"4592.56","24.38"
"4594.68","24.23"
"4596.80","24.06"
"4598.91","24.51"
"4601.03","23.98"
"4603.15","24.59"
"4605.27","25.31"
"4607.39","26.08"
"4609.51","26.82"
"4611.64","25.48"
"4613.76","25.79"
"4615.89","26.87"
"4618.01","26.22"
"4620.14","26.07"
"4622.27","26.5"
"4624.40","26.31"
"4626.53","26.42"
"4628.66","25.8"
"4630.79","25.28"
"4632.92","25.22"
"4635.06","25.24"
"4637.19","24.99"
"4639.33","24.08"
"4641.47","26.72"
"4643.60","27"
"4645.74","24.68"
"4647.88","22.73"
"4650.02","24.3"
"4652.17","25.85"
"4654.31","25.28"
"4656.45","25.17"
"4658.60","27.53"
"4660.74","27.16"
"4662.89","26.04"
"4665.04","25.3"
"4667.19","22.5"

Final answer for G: 4333.66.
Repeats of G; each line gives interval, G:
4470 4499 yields 4477.70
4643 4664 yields 4658.60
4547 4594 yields 4577.78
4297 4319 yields 4317.73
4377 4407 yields 4398.00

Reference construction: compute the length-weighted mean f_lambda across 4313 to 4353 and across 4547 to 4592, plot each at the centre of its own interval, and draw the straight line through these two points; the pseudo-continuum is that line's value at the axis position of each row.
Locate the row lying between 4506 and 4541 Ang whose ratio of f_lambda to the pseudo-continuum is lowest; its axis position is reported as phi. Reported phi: 4529.55 Ang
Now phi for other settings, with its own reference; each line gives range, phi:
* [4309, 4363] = 4309.78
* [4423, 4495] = 4434.61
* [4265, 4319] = 4307.80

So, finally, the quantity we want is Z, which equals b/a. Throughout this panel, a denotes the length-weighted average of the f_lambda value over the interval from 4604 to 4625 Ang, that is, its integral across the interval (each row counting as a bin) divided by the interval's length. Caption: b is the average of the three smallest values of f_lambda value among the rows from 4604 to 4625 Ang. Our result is 0.98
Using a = 26.1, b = 26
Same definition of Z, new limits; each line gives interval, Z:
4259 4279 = 0.82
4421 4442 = 0.93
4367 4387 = 0.81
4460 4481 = 0.94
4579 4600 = 0.98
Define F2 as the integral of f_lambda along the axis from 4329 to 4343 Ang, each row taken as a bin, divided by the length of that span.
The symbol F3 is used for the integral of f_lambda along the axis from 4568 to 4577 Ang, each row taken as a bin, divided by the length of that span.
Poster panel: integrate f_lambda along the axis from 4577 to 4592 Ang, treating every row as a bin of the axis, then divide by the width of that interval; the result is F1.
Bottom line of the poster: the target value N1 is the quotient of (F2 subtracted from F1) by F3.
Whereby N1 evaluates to 0.12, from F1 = 25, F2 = 21.7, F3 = 25.8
